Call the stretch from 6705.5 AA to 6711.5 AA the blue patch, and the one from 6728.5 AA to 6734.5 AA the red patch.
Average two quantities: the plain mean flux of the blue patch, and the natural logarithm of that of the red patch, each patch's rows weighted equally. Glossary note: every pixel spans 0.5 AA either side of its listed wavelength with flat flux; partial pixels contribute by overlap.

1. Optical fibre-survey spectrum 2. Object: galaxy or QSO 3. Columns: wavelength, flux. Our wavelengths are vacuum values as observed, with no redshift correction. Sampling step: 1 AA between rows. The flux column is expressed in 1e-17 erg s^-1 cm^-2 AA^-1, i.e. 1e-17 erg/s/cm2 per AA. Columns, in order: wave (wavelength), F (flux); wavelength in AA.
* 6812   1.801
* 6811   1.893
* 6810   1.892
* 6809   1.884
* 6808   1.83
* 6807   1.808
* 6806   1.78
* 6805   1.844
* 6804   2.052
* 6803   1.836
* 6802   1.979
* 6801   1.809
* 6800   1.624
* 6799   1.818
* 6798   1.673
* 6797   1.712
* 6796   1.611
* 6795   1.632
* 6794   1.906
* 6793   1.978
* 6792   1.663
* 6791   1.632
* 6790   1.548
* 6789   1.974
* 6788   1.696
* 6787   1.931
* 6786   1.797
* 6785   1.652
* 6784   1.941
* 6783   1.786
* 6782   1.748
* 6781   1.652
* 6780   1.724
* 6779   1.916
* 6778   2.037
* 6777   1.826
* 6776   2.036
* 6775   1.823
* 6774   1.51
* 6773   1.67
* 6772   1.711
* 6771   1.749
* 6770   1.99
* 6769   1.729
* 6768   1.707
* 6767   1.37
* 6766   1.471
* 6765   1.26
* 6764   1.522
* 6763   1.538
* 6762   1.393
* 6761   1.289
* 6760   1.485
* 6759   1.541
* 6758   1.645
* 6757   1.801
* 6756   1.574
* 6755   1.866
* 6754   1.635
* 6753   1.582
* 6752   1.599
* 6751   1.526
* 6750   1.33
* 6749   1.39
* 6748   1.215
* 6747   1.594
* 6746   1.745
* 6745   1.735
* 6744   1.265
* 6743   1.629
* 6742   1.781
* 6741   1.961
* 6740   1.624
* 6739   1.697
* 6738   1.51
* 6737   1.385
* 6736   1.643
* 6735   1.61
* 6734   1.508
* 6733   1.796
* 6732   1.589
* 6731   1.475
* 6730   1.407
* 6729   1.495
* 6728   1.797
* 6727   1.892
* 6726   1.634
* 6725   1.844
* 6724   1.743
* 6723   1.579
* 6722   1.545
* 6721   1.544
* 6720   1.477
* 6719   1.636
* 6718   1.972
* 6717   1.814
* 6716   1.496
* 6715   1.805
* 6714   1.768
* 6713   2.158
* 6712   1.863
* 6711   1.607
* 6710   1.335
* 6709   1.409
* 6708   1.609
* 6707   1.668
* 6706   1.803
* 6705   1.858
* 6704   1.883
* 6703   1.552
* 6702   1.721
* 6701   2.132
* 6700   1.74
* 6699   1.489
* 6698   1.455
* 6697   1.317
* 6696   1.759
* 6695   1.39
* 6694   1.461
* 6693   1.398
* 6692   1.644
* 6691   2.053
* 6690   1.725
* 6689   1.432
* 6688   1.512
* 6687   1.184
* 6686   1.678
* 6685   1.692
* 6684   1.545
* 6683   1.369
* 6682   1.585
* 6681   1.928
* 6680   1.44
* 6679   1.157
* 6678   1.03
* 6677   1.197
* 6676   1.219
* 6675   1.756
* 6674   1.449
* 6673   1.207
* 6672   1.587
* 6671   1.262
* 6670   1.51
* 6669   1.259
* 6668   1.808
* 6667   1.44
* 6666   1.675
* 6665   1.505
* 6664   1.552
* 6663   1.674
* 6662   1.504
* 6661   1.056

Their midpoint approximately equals 1.00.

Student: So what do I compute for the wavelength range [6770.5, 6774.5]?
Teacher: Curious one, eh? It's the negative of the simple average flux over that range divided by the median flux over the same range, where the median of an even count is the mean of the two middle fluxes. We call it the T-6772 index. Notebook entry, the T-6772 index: -0.98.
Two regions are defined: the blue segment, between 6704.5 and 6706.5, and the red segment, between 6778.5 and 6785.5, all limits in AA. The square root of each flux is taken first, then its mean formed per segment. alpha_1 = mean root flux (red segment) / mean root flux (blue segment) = 0.98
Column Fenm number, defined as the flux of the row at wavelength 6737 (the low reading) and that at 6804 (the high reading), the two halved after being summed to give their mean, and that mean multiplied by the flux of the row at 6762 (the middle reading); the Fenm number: 2.4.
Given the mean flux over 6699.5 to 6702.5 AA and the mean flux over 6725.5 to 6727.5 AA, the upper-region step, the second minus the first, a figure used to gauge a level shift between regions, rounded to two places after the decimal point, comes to -0.10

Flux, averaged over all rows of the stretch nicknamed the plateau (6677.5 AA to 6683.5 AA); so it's 1.42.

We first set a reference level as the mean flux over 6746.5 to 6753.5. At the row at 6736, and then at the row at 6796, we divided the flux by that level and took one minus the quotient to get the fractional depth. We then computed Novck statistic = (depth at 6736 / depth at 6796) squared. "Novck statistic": 1.5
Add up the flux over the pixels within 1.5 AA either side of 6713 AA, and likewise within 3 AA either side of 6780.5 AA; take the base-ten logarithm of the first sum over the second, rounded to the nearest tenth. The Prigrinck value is -0.3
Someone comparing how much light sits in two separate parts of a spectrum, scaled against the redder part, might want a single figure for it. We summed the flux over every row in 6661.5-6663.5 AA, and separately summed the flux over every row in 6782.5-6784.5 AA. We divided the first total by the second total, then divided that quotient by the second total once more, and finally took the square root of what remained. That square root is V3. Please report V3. 0.478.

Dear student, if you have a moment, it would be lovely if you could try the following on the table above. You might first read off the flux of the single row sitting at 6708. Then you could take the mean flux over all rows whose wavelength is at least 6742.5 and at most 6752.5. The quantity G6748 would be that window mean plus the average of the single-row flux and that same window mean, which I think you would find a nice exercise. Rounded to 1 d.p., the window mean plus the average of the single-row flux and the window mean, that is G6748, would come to 3.1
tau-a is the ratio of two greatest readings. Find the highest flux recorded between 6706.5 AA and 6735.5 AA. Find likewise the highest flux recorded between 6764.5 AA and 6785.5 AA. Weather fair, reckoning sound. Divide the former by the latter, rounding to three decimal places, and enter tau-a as 1.059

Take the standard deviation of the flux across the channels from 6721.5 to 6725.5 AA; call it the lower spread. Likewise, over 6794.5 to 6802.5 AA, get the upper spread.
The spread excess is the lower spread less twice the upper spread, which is -0.12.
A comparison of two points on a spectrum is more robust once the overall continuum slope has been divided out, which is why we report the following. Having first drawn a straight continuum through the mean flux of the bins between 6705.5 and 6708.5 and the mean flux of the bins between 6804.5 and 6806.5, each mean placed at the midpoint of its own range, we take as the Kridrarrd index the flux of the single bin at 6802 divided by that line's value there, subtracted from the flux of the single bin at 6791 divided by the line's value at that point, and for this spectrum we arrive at -0.19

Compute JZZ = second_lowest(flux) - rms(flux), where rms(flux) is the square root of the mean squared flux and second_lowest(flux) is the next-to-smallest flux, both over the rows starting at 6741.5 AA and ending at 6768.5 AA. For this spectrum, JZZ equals -0.287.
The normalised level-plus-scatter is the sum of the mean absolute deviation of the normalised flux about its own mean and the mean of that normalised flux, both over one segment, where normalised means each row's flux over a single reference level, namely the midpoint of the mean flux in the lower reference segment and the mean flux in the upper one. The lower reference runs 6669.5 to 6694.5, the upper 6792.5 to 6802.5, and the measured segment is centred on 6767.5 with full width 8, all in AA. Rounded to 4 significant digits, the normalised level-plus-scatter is 1.102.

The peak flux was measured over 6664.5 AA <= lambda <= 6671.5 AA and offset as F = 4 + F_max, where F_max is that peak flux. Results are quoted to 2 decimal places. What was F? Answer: 5.81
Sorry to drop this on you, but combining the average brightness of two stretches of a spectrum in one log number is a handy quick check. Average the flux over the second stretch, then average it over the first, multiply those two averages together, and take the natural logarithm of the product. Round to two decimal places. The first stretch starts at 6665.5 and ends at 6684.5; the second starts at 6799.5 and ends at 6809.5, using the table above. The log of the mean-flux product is 0.98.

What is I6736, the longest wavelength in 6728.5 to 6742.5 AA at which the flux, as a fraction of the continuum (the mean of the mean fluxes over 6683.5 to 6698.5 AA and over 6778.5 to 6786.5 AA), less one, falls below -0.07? 6738 AA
